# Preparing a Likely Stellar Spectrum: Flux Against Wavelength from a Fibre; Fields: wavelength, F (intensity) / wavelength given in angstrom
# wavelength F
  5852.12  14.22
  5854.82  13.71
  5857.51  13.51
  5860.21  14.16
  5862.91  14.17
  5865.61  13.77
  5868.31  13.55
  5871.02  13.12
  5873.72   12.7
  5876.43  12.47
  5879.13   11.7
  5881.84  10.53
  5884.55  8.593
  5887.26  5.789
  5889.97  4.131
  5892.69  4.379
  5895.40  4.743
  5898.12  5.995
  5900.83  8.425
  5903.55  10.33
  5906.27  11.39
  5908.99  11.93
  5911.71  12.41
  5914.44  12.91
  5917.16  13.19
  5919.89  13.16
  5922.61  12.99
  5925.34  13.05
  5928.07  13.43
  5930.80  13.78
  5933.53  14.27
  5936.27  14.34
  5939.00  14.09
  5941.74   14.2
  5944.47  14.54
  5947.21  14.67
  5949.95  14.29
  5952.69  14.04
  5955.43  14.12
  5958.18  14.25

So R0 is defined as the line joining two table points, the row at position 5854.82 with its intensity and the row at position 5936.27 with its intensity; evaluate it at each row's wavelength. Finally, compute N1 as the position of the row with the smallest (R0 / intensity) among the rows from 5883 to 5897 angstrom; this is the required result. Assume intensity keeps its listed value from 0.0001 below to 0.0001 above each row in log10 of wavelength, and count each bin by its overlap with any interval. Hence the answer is 5884.55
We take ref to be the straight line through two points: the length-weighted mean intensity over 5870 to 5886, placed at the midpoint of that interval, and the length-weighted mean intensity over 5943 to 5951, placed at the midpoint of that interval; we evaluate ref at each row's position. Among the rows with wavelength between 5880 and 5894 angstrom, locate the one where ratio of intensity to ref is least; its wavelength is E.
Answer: 5889.97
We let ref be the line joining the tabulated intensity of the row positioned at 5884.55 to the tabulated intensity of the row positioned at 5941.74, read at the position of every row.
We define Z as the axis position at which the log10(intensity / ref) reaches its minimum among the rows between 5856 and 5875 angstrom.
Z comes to 5873.72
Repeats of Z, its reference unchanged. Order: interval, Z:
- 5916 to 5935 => 5925.34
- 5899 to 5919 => 5900.83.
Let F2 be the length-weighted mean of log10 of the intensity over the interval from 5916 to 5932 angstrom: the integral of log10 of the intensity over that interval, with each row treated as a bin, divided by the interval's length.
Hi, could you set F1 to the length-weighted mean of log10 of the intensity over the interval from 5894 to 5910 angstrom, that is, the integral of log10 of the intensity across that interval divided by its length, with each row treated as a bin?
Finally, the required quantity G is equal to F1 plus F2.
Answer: 2.04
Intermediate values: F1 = 0.92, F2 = 1.12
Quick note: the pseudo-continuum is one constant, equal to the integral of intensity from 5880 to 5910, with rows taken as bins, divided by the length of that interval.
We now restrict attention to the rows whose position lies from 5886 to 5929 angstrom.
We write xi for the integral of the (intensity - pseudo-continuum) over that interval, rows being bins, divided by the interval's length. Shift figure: 2.0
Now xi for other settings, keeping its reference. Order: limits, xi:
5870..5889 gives 2.7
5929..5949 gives 6.4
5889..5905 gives -1.4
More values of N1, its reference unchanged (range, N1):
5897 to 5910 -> 5908.99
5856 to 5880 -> 5860.21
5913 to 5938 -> 5936.27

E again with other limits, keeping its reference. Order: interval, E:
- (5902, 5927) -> 5903.55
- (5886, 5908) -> 5889.97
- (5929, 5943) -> 5941.74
